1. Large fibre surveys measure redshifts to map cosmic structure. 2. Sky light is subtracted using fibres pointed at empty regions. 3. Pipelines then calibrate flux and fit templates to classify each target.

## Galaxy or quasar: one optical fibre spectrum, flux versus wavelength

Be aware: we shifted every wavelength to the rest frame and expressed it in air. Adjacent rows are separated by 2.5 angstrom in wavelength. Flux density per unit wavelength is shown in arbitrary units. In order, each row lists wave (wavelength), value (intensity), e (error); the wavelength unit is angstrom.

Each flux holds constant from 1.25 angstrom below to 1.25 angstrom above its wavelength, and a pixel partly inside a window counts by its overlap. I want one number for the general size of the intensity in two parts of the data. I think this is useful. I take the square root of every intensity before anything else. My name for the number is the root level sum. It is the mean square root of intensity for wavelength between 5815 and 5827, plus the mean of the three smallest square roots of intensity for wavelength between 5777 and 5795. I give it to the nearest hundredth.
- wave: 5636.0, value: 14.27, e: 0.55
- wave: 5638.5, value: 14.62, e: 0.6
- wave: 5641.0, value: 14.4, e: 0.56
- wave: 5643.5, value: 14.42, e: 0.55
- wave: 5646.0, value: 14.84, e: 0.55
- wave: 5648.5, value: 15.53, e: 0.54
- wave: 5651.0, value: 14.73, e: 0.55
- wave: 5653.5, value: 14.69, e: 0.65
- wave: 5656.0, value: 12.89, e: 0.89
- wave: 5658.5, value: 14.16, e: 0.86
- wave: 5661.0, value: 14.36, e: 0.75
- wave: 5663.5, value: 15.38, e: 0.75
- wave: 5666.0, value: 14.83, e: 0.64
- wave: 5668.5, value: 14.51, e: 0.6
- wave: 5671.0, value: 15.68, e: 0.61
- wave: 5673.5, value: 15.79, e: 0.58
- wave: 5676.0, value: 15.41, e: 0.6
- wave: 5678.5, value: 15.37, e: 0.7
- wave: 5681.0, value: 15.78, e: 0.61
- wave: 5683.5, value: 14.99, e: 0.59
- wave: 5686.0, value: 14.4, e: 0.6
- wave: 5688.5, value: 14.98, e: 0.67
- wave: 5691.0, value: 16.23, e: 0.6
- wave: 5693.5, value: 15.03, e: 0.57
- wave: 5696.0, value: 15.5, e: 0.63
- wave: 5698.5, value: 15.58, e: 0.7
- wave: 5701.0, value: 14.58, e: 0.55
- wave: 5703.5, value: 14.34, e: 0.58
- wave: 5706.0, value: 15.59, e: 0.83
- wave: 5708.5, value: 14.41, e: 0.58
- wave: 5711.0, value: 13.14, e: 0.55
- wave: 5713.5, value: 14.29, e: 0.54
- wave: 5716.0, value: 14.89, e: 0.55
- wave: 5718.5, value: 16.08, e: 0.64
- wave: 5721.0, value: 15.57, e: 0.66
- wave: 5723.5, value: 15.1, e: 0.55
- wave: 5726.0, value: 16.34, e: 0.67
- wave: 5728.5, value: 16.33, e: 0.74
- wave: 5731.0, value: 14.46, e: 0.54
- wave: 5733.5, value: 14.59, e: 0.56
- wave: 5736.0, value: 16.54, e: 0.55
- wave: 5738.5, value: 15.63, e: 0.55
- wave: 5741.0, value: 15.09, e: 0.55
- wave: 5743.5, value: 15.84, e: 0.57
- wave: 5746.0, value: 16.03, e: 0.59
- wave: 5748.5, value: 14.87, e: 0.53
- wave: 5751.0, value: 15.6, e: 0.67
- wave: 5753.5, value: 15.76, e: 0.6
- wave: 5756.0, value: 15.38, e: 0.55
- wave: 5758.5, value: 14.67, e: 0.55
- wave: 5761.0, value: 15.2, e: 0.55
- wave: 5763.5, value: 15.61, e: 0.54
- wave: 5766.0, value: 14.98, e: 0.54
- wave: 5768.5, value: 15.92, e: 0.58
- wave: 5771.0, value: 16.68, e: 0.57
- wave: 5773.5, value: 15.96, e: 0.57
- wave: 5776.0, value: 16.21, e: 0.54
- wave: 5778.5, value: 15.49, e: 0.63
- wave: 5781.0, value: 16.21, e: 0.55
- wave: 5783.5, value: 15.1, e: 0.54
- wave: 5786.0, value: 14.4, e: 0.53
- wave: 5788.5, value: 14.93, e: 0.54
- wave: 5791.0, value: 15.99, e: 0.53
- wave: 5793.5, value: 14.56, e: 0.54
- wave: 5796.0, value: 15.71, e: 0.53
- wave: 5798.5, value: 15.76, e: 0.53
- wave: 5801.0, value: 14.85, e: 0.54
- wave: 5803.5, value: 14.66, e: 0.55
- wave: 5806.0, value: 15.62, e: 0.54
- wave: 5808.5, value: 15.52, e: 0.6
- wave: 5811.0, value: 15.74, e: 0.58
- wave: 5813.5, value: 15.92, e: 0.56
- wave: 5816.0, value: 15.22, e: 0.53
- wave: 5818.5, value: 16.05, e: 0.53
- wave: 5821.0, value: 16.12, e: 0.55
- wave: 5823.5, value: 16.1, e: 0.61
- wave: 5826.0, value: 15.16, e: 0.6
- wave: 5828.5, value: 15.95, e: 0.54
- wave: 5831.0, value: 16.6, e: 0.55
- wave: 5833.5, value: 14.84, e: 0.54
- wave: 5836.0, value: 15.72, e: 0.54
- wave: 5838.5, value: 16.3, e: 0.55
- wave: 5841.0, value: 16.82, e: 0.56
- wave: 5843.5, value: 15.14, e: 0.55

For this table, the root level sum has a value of 7.79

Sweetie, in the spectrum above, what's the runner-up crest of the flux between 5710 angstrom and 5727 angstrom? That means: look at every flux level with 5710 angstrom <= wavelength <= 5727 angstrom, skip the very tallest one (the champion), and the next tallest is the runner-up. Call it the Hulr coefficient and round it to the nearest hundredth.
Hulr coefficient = 16.08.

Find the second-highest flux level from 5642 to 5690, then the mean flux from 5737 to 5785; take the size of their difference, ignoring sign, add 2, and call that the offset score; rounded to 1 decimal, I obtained 2.2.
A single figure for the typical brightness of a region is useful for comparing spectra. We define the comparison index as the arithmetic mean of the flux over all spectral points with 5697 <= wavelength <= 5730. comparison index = 15.1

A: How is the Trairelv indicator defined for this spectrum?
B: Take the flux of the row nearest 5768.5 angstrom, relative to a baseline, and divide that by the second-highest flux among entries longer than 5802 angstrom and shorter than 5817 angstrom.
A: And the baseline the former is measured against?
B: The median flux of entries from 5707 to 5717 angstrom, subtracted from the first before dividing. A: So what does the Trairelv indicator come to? 0.10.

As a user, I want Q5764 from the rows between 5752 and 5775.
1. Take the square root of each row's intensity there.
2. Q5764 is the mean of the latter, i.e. 3.95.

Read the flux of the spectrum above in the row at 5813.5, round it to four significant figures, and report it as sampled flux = 15.92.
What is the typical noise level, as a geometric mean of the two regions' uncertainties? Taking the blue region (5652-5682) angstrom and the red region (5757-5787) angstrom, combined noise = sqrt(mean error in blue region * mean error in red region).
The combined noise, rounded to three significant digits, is 0.619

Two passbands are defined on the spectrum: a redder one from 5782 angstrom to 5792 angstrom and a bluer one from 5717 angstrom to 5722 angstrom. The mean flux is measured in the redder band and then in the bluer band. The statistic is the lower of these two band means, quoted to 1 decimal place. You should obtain 15.1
